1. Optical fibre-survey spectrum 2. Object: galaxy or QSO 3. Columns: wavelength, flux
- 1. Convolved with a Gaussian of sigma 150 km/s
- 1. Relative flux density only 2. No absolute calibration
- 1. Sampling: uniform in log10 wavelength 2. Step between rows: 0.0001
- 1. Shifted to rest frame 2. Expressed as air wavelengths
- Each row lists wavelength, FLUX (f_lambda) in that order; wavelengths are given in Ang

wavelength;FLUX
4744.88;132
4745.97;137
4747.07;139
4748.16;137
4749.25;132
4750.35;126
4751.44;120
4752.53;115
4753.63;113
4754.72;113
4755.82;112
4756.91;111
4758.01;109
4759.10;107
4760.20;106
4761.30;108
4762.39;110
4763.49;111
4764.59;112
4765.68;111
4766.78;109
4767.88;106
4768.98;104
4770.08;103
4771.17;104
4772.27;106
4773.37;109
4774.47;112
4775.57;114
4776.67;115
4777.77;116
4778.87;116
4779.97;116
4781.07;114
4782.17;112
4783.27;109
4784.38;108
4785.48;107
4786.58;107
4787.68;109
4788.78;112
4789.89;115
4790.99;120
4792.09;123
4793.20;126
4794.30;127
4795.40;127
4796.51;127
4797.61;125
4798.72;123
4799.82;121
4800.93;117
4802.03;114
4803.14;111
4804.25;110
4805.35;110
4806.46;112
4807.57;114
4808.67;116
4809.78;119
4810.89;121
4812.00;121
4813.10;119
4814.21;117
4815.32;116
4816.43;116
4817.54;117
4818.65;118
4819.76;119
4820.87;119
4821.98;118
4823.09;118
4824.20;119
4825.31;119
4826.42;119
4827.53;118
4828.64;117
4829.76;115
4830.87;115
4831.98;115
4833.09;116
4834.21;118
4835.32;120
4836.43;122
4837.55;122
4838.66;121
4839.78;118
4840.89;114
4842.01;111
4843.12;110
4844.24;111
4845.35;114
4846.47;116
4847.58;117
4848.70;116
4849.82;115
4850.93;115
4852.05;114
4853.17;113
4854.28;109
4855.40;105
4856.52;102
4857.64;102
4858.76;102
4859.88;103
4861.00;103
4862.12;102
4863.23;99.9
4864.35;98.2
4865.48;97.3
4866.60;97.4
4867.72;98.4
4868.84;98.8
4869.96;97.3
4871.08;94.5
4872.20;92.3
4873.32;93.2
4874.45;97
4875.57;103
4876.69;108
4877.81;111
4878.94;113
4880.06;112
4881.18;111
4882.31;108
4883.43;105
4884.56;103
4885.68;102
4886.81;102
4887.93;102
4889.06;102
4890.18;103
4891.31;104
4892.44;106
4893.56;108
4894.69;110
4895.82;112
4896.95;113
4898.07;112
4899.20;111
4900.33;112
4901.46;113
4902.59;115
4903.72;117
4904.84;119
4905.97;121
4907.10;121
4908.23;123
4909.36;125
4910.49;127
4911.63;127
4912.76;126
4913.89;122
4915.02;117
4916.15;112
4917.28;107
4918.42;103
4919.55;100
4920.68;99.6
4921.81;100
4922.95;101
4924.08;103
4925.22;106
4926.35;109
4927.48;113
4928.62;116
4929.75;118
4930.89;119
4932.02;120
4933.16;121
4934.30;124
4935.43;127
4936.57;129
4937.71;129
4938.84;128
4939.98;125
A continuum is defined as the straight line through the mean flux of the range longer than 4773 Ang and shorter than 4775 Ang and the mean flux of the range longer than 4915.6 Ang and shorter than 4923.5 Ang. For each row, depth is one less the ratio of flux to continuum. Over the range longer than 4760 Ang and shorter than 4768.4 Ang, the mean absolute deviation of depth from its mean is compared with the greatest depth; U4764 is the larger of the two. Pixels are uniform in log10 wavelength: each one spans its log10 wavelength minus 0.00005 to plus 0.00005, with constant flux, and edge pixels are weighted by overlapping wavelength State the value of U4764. 0.047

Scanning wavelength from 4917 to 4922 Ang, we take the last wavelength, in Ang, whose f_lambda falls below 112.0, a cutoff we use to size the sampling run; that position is 4921.81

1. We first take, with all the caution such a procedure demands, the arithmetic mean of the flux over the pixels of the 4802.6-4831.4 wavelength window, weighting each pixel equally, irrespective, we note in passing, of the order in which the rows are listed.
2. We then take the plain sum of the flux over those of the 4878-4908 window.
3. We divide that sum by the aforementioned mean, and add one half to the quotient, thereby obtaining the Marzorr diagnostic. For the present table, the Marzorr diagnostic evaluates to 25.0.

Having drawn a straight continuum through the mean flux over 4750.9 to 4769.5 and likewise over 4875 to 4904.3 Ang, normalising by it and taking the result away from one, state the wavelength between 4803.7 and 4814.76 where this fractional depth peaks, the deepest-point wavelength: 4804.25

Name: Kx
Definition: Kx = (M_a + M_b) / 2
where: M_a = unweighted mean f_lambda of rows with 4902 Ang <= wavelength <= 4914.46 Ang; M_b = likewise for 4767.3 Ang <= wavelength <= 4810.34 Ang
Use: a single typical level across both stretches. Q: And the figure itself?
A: 118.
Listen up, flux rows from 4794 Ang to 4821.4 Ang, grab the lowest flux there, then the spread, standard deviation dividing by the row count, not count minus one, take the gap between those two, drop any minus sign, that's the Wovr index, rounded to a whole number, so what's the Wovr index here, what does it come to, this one 105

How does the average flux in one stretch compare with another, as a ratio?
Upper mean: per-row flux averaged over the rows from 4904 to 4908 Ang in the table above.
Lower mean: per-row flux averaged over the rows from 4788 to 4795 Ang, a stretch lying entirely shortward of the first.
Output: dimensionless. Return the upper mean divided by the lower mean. 1.00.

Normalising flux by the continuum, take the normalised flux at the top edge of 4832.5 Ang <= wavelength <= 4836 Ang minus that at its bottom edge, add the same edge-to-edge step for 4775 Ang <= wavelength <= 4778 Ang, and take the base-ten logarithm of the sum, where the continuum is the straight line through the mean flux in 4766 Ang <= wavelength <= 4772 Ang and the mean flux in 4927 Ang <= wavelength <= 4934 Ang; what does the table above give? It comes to -1.3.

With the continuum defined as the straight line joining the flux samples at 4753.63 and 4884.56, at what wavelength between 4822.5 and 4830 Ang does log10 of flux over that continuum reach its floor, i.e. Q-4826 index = 4829.76 Ang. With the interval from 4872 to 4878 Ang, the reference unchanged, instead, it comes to 4872.20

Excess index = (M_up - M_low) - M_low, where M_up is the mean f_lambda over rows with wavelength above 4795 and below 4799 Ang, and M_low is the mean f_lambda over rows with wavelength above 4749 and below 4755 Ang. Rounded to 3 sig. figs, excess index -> -114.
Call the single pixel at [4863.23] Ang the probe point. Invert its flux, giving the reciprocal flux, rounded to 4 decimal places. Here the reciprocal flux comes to 0.0100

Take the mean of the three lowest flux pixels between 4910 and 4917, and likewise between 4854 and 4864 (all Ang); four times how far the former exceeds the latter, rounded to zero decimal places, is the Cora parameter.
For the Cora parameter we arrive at 63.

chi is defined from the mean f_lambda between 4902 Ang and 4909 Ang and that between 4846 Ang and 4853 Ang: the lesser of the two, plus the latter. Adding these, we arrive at 231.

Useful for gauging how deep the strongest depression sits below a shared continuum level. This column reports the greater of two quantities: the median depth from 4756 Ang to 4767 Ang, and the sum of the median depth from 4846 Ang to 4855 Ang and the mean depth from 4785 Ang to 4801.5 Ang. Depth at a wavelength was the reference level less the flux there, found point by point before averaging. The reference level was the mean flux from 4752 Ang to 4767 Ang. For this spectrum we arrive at 1.0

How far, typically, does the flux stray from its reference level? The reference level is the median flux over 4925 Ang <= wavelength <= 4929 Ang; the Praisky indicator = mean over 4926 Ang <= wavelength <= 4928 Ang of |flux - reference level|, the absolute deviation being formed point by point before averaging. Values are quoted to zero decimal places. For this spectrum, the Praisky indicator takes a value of 2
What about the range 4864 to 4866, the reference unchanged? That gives 13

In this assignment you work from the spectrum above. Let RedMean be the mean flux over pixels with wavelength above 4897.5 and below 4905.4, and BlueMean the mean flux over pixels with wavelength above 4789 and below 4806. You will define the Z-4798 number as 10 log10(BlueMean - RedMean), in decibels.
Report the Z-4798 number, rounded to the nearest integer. 7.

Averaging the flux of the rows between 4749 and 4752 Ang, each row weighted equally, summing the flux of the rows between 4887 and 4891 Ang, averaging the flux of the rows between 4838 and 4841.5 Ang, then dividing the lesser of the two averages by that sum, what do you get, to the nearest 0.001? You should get 0.383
